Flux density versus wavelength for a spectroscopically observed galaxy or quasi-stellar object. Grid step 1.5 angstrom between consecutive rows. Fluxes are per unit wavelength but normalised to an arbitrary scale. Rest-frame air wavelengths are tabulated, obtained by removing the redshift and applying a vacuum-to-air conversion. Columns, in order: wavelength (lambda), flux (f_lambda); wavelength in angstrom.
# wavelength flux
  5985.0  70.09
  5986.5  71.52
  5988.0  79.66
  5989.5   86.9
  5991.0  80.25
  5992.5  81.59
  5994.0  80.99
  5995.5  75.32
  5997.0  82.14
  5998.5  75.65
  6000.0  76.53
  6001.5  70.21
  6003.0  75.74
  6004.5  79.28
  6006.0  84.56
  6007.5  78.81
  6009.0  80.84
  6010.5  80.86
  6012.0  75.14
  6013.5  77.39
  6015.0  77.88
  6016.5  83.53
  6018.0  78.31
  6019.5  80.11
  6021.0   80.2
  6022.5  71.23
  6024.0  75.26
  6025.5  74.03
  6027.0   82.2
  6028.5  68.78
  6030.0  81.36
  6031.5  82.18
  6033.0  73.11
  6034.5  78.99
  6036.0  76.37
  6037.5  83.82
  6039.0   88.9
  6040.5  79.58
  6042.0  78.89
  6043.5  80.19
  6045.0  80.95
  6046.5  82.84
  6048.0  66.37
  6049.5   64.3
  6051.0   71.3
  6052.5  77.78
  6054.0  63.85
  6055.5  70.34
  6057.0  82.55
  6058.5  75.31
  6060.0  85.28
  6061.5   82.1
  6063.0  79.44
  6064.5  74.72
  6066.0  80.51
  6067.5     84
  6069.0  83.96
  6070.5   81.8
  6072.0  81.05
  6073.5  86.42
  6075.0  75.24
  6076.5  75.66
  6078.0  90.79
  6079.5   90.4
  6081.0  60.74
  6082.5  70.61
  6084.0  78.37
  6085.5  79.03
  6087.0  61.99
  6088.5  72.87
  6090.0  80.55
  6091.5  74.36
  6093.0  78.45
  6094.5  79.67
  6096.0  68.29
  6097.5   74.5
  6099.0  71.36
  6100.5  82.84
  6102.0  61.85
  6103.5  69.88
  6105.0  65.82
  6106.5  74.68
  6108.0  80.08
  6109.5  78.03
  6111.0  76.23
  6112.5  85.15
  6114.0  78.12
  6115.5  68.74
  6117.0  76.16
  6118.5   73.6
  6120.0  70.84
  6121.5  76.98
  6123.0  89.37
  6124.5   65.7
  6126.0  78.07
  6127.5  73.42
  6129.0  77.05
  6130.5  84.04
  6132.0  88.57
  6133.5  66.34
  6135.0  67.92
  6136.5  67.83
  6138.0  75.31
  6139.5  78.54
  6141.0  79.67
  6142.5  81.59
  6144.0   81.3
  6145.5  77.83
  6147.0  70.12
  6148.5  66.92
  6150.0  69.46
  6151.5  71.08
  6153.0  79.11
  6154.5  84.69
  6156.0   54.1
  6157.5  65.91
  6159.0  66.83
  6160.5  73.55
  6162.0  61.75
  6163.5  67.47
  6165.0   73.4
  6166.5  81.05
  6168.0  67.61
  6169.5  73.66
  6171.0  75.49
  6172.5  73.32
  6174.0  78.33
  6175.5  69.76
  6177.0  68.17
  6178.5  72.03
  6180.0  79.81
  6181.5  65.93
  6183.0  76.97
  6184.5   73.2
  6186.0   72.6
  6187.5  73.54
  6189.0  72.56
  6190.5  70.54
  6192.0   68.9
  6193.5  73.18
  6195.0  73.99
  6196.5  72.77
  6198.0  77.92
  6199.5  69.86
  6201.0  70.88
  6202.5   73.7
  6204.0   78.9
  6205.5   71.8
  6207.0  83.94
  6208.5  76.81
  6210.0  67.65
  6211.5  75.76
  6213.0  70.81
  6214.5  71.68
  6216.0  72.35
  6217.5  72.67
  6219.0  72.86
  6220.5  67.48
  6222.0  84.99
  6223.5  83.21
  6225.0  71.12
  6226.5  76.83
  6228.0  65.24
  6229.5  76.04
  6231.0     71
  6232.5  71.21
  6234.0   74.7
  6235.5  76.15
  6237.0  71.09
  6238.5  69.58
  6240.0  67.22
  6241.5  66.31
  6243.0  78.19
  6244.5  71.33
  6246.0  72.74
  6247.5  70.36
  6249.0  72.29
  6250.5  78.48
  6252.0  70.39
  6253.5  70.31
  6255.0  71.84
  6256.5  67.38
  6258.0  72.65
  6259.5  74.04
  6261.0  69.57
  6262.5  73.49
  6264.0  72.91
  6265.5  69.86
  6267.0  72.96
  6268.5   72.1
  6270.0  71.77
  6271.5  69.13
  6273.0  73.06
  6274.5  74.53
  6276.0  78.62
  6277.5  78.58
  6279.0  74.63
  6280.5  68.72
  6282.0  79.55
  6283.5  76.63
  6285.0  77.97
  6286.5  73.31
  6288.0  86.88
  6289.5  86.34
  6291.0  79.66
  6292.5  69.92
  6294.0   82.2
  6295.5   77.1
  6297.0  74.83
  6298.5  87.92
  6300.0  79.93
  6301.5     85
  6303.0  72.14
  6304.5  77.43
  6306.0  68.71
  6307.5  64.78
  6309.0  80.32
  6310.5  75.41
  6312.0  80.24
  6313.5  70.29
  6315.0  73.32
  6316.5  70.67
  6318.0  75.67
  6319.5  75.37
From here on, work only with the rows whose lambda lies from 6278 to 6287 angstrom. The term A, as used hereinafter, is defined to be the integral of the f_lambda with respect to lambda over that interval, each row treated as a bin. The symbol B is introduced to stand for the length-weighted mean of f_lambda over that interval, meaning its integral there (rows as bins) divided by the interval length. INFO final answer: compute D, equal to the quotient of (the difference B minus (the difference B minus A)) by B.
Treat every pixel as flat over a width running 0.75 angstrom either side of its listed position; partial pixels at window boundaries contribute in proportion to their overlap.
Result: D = 9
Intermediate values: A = 678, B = 75.3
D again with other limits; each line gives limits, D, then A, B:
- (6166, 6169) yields 3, 221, 73.7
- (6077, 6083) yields 6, 470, 78.3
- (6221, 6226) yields 5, 395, 79.0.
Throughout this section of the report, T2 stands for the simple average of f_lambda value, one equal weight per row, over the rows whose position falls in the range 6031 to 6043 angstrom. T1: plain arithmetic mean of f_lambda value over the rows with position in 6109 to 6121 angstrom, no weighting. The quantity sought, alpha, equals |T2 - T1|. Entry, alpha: 4.4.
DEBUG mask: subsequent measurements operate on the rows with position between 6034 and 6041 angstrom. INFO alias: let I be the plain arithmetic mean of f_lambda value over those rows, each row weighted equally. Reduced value 82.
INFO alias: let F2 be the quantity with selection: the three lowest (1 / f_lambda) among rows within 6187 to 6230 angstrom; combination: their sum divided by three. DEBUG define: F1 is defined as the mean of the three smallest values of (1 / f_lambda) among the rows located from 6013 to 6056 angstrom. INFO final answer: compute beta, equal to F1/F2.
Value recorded 0.98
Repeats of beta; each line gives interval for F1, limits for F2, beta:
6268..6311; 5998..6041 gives 0.98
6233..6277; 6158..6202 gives 1.02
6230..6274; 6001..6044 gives 1.10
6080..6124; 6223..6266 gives 0.93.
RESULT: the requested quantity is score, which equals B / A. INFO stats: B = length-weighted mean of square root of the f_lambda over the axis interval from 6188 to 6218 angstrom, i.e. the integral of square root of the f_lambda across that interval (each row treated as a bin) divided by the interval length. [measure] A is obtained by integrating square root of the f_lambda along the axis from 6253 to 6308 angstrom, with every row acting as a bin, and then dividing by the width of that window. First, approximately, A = 8.7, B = 8.56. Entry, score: 0.99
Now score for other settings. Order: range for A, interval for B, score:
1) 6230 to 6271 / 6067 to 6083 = 1.05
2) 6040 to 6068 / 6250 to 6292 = 0.99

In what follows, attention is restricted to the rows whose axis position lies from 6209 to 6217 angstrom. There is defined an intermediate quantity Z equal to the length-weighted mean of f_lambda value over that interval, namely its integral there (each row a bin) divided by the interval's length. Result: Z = 72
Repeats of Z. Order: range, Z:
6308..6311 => 77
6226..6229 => 71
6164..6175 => 74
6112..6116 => 77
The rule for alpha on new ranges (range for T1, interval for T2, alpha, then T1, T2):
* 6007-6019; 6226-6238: 6.3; 79.1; 73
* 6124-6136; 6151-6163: 5.5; 75.1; 70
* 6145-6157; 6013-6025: 6.3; 71.7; 78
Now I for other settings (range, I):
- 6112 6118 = 77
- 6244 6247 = 72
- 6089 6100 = 75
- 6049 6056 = 70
